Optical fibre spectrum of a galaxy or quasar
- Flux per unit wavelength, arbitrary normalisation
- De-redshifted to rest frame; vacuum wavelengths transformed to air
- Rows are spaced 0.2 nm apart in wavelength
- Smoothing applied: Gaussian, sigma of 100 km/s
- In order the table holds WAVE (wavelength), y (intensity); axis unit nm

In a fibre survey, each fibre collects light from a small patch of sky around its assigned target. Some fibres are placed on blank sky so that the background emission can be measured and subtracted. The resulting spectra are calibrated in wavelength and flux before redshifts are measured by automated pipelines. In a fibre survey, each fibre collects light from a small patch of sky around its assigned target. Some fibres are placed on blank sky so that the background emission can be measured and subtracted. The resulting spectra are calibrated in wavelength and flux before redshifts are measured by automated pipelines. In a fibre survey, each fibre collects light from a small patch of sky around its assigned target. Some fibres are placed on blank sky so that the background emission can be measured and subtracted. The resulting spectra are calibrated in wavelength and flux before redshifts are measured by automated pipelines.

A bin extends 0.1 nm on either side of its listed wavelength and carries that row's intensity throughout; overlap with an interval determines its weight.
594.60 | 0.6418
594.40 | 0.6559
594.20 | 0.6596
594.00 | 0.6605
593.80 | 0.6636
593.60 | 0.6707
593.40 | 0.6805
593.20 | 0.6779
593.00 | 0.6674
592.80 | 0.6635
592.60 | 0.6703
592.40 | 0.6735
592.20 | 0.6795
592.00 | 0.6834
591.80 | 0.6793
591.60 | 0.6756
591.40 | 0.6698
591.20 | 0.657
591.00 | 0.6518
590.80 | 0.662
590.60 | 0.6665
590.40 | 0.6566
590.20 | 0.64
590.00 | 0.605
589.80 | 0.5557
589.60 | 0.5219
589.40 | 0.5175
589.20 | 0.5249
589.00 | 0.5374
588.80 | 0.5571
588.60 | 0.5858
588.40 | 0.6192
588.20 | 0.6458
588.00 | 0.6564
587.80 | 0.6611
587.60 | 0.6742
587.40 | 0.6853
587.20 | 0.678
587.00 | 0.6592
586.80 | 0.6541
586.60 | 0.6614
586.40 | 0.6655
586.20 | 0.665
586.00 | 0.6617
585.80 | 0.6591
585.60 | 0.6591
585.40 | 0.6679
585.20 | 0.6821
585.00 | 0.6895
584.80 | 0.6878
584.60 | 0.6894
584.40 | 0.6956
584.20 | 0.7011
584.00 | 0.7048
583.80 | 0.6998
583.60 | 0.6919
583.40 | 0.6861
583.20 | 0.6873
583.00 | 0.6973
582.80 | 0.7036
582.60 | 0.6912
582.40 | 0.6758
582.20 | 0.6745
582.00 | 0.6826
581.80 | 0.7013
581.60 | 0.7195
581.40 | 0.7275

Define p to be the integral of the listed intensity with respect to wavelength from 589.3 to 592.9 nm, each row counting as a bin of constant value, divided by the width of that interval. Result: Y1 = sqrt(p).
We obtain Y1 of 0.800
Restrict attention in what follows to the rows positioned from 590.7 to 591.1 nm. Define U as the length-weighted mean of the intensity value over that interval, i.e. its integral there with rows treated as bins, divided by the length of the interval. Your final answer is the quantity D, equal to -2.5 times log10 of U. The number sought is 0.456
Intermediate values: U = 0.657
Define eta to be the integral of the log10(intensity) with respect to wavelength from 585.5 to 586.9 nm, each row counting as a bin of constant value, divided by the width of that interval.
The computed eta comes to -0.180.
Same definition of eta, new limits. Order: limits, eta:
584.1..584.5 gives -0.156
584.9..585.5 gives -0.168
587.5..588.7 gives -0.194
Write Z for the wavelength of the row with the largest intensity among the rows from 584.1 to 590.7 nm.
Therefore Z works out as 584.20 nm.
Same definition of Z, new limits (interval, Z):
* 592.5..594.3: 593.40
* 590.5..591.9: 591.80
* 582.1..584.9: 584.00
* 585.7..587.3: 587.20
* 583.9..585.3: 584.00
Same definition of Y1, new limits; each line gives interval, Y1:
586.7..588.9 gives 0.802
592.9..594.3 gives 0.818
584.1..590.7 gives 0.799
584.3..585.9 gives 0.824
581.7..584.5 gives 0.832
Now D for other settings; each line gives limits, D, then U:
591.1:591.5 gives 0.446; 0.663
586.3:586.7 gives 0.445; 0.663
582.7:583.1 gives 0.387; 0.700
